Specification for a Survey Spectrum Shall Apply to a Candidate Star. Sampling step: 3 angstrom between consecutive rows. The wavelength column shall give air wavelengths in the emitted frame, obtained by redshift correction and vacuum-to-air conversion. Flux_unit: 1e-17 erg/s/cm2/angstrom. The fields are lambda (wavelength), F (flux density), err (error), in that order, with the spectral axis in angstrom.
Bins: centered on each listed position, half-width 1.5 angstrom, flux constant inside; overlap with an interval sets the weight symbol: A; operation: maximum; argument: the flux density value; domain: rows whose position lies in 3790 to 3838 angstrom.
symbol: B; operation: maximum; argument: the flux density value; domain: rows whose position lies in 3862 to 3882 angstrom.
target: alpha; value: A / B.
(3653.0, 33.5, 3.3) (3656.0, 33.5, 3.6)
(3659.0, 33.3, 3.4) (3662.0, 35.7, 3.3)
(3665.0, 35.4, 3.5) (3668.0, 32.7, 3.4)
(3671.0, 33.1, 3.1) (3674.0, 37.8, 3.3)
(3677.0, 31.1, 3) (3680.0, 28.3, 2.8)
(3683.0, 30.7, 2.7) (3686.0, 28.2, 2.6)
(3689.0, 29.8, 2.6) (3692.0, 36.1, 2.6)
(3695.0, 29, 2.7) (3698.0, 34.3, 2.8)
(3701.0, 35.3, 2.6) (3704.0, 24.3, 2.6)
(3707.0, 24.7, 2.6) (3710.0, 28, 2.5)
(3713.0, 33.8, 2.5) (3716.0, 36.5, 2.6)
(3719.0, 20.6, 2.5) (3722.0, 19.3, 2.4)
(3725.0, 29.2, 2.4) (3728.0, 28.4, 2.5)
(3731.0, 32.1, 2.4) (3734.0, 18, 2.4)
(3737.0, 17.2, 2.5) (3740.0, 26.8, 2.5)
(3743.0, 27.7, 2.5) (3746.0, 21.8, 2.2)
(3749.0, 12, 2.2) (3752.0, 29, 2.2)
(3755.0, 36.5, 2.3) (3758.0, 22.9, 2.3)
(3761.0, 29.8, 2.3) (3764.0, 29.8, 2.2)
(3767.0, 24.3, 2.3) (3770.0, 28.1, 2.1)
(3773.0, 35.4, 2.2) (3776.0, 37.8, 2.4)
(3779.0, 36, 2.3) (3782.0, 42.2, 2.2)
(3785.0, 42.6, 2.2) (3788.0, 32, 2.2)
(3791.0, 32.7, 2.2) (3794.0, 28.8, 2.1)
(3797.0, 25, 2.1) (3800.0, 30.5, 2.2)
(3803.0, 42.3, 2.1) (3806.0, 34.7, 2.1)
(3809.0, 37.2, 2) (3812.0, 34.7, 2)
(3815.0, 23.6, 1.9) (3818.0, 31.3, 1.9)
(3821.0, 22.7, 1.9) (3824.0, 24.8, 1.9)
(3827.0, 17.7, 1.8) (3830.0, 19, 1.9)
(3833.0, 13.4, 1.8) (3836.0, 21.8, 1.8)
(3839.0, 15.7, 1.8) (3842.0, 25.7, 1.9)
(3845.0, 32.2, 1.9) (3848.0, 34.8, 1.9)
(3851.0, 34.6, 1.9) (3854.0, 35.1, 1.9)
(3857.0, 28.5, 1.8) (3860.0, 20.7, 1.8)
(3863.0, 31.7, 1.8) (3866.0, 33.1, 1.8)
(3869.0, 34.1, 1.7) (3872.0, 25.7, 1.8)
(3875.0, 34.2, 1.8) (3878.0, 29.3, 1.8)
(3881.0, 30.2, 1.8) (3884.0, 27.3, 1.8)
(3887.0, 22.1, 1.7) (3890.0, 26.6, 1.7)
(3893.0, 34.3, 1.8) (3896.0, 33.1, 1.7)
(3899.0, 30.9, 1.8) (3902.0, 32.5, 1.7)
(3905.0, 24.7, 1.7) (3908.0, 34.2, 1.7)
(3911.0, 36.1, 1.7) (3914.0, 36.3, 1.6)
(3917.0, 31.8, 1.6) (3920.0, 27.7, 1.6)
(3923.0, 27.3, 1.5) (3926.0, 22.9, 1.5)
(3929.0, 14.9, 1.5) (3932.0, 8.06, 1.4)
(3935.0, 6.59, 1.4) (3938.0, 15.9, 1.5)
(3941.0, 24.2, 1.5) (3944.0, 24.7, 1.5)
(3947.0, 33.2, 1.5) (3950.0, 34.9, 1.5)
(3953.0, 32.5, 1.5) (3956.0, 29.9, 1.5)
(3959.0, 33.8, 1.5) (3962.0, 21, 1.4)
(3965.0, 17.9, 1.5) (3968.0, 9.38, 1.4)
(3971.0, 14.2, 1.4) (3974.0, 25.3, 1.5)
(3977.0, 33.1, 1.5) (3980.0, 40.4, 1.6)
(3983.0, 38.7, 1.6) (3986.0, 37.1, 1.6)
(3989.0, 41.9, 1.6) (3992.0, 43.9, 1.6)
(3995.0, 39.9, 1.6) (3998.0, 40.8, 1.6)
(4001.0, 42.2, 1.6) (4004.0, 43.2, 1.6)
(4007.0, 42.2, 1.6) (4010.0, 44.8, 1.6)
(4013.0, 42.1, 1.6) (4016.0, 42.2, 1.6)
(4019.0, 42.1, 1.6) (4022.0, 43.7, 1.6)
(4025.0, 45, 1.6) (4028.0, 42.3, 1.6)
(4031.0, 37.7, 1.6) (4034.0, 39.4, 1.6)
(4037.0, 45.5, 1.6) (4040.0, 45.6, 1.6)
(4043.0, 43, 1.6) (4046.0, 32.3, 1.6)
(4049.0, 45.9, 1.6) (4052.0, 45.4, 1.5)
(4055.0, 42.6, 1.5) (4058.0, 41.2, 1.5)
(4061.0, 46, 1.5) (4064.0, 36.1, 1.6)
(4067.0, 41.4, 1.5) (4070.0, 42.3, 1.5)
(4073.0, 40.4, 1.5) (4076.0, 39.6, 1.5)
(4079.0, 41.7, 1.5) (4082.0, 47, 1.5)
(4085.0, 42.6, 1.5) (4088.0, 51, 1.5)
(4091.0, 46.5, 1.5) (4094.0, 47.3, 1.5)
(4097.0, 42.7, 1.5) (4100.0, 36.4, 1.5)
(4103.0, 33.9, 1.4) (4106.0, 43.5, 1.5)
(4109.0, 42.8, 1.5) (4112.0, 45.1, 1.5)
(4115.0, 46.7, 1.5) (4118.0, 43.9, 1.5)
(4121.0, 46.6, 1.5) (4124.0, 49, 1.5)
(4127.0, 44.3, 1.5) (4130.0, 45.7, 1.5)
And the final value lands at 1.24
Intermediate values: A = 42.3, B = 34.2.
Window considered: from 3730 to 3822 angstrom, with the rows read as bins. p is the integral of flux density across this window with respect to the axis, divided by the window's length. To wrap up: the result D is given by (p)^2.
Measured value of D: 893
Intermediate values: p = 29.9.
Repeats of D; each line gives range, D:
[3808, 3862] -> 689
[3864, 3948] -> 740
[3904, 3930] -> 827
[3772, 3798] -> 1218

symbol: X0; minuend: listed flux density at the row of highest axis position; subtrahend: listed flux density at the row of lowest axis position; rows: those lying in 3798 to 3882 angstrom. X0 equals 0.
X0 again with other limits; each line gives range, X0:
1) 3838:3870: 18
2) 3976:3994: 11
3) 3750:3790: 3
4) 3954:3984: 9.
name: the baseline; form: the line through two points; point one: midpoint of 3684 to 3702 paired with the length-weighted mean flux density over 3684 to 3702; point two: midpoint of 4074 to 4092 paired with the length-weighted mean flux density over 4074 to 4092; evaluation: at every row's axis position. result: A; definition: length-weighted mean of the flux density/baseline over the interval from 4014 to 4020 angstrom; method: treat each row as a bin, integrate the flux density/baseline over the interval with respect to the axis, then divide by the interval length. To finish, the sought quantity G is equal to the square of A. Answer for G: 0.99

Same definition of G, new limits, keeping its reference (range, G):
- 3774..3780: 1.13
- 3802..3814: 1.04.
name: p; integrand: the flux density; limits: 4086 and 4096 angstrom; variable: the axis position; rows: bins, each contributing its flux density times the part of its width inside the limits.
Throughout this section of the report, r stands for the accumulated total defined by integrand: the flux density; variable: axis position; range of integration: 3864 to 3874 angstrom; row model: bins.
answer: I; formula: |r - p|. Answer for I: 165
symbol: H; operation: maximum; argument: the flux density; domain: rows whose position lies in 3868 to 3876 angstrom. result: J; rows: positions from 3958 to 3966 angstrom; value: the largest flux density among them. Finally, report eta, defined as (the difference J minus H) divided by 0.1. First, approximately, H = 34.2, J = 33.8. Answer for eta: -4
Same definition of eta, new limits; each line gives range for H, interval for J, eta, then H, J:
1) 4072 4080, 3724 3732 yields -96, 41.7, 32.1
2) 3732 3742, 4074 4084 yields 202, 26.8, 47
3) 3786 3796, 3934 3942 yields -85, 32.7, 24.2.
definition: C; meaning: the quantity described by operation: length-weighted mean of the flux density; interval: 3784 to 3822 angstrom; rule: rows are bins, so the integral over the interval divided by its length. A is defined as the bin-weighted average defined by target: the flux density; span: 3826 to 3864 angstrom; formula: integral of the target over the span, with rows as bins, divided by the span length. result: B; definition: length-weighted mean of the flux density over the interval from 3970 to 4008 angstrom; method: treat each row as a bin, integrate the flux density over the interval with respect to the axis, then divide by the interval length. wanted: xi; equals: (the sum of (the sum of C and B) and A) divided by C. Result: 2.96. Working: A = 25.5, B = 37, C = 32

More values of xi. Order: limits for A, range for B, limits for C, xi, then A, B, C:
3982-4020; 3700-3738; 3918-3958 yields 3.91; 41.7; 27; 24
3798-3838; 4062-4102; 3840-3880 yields 3.28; 27.0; 43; 31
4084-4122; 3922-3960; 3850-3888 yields 3.26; 43.7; 24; 30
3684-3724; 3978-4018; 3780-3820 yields 3.11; 29.2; 41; 34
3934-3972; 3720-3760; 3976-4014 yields 2.17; 23.3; 25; 41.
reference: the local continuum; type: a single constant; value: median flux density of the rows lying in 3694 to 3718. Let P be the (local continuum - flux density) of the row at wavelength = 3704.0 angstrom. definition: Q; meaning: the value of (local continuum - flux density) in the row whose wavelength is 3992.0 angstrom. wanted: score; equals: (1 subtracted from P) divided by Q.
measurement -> -0.5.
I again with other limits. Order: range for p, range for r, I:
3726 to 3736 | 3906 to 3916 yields 89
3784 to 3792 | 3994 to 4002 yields 43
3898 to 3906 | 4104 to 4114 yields 198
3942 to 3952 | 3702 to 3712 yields 41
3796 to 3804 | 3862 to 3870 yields 4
